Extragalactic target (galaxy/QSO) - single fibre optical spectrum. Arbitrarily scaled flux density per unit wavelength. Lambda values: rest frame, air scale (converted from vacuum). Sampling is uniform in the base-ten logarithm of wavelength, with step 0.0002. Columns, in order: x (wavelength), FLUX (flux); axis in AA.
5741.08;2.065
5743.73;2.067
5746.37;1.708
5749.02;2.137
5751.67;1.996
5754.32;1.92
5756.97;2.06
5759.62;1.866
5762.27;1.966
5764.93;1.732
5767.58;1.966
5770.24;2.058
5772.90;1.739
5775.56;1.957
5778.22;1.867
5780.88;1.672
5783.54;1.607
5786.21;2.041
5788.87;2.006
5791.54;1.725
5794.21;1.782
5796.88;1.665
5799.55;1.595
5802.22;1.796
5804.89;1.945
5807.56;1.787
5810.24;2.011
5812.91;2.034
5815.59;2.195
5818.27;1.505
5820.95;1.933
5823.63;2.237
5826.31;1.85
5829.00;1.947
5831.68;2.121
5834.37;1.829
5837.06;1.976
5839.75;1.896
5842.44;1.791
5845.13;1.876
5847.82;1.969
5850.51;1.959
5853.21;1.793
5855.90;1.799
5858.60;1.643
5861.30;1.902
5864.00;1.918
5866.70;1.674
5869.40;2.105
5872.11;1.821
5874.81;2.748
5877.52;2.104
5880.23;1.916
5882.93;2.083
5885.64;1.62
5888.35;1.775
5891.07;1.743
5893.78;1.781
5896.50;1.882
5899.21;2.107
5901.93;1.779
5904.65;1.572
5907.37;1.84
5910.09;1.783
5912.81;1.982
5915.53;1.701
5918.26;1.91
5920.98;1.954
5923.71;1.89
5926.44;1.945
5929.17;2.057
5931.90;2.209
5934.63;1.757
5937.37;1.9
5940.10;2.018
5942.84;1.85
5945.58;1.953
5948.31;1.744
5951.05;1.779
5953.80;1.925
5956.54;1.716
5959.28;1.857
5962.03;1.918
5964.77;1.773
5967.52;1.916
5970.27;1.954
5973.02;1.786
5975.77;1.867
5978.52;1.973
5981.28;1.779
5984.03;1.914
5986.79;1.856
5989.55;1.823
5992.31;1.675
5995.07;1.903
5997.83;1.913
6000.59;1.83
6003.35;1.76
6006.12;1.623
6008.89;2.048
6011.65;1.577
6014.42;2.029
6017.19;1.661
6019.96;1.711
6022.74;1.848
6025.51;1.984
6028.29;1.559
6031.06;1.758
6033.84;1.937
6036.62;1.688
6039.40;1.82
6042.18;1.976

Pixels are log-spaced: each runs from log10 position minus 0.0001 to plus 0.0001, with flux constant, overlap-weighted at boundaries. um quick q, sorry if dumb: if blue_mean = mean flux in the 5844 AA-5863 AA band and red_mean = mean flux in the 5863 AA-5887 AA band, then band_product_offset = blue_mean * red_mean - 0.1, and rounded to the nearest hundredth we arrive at 3.60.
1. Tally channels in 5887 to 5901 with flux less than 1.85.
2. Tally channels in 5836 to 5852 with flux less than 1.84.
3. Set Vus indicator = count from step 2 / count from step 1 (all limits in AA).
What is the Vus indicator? 0.33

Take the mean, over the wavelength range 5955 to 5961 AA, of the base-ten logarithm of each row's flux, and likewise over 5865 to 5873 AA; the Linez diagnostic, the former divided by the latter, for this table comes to 0.94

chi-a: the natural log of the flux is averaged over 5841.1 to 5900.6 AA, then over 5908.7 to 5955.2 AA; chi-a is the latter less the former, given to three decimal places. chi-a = 0.001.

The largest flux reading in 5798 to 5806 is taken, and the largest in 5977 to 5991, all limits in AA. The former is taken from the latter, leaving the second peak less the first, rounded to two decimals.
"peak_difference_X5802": 0.03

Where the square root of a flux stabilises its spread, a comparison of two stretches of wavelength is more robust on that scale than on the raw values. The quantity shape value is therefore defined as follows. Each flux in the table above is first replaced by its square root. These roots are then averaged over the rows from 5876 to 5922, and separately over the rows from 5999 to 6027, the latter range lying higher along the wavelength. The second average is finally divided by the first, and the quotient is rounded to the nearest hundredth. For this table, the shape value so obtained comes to 0.99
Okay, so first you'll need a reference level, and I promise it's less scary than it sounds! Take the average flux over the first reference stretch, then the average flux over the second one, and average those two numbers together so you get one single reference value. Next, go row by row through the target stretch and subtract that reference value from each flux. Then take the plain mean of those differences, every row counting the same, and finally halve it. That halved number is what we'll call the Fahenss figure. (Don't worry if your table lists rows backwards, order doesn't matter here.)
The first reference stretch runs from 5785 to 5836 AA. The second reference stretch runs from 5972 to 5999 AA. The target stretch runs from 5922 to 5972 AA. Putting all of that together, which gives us 0.013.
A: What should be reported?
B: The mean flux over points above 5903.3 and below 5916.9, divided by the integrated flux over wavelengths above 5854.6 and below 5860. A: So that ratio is 0.191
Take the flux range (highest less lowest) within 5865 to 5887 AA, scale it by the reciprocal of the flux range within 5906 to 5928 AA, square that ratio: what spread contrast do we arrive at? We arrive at 16.1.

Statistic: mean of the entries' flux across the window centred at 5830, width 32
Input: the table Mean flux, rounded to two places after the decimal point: 1.93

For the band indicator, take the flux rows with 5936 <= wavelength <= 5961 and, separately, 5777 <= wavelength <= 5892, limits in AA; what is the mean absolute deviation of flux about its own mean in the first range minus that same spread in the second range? -0.077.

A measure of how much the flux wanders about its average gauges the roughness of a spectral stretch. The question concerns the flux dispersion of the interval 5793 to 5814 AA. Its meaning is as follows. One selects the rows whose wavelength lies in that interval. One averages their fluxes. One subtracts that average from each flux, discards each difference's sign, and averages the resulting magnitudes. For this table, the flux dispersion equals 0.13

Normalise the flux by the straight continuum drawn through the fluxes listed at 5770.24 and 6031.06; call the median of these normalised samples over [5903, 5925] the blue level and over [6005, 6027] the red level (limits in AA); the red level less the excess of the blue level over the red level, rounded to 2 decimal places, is 1.03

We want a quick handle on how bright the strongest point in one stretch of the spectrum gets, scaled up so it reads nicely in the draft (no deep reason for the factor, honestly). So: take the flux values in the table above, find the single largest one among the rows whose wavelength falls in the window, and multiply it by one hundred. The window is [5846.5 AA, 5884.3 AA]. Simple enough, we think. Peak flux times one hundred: 275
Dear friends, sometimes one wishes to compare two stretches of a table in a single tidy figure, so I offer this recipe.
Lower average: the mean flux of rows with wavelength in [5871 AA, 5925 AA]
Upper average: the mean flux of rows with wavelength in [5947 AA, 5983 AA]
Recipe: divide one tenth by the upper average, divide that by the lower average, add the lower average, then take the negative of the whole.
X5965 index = -1.93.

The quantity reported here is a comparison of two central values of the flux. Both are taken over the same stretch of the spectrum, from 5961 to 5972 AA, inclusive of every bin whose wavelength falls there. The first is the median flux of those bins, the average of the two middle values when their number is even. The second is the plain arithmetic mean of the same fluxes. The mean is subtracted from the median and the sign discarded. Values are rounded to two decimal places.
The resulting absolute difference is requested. 0.03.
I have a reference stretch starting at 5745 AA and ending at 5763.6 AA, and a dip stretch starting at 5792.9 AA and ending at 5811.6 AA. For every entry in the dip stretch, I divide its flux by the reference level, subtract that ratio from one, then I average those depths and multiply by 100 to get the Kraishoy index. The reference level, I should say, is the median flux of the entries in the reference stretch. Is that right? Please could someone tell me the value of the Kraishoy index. 9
